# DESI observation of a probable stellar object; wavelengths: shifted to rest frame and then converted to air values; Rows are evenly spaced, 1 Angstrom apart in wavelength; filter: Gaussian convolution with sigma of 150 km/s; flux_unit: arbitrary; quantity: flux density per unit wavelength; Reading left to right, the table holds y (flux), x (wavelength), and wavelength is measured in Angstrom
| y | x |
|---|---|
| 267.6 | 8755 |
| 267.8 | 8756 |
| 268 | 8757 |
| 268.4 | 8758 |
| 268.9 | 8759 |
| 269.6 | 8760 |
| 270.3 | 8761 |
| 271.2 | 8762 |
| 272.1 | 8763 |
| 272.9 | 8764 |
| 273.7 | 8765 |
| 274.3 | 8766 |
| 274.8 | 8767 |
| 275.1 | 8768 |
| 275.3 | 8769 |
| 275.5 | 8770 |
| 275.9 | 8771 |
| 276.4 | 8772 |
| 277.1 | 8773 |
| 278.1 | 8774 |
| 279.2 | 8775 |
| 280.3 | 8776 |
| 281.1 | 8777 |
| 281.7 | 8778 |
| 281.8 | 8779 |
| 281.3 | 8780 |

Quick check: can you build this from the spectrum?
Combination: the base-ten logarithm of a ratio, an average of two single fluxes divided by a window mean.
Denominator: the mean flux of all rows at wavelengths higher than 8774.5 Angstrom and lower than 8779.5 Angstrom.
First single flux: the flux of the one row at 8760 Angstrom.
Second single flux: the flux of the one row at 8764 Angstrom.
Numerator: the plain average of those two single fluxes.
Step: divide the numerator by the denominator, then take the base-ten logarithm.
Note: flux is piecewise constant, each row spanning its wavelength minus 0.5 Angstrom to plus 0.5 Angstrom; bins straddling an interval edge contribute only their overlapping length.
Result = -0.015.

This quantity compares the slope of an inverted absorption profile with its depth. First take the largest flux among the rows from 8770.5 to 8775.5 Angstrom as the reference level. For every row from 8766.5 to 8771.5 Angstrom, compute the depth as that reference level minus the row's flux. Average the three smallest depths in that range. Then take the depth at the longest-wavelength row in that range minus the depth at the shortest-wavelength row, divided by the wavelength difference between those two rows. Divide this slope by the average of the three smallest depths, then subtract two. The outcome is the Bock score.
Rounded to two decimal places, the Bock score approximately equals -2.08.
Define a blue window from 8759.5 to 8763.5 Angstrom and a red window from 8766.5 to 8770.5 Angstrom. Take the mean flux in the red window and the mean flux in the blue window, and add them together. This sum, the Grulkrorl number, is 546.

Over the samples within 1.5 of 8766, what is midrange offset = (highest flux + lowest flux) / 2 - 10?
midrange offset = 264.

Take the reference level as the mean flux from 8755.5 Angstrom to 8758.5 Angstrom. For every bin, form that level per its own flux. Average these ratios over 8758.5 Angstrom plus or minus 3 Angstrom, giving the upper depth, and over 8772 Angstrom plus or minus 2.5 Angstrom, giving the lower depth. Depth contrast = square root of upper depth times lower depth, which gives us 0.983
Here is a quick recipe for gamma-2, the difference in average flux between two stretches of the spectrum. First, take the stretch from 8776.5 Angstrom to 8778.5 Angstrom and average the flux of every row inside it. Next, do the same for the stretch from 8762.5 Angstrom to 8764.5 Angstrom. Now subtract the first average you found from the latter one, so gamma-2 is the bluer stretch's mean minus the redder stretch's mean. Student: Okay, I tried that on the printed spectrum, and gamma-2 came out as -8.9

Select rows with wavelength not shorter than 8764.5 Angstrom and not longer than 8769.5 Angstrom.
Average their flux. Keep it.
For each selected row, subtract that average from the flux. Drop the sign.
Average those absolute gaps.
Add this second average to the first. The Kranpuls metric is 275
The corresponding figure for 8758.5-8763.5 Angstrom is 271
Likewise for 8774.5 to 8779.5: 282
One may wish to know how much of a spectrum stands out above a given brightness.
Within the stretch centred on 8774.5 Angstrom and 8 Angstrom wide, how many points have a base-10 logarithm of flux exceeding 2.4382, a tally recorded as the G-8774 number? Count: 8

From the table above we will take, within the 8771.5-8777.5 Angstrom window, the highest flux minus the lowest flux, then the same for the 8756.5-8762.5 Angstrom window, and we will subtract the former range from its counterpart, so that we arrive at -1.5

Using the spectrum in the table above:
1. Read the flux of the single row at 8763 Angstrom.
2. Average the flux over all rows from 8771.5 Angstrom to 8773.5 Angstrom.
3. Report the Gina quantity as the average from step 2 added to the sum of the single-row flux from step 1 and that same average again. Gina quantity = 826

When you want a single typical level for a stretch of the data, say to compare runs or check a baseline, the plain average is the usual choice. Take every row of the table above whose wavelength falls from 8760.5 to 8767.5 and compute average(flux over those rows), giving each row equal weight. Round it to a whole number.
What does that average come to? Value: 273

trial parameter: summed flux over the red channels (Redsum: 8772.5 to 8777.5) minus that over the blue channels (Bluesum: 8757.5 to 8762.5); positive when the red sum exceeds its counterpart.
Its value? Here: 47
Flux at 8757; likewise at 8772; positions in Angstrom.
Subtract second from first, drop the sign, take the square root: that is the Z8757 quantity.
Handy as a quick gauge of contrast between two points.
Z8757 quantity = 2.9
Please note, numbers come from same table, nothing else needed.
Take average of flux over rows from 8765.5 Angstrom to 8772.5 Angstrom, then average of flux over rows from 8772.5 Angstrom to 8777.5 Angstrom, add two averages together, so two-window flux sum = 554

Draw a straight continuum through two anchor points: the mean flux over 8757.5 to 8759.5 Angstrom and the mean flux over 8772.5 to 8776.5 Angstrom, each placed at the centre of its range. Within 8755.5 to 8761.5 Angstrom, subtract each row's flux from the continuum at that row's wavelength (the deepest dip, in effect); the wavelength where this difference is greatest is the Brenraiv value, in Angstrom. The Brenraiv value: 8759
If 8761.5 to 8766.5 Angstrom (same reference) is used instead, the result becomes 8762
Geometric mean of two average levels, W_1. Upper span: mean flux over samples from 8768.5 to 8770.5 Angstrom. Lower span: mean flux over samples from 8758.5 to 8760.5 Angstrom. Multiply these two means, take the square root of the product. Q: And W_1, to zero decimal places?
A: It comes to 272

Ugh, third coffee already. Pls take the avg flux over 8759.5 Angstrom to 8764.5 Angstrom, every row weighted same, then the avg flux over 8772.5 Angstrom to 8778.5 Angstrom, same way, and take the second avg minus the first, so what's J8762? 8.4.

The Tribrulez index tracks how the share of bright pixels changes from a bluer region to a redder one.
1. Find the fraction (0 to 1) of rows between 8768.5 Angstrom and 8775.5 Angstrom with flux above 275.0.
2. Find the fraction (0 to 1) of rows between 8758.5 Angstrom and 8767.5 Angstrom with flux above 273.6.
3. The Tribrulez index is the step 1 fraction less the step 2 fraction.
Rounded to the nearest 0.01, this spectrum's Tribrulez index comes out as 0.67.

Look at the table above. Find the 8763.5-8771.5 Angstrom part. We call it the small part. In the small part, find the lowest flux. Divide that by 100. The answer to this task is 2.73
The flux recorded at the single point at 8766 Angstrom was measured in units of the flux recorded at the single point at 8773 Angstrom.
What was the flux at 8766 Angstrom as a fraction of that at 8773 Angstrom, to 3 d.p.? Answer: 0.990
